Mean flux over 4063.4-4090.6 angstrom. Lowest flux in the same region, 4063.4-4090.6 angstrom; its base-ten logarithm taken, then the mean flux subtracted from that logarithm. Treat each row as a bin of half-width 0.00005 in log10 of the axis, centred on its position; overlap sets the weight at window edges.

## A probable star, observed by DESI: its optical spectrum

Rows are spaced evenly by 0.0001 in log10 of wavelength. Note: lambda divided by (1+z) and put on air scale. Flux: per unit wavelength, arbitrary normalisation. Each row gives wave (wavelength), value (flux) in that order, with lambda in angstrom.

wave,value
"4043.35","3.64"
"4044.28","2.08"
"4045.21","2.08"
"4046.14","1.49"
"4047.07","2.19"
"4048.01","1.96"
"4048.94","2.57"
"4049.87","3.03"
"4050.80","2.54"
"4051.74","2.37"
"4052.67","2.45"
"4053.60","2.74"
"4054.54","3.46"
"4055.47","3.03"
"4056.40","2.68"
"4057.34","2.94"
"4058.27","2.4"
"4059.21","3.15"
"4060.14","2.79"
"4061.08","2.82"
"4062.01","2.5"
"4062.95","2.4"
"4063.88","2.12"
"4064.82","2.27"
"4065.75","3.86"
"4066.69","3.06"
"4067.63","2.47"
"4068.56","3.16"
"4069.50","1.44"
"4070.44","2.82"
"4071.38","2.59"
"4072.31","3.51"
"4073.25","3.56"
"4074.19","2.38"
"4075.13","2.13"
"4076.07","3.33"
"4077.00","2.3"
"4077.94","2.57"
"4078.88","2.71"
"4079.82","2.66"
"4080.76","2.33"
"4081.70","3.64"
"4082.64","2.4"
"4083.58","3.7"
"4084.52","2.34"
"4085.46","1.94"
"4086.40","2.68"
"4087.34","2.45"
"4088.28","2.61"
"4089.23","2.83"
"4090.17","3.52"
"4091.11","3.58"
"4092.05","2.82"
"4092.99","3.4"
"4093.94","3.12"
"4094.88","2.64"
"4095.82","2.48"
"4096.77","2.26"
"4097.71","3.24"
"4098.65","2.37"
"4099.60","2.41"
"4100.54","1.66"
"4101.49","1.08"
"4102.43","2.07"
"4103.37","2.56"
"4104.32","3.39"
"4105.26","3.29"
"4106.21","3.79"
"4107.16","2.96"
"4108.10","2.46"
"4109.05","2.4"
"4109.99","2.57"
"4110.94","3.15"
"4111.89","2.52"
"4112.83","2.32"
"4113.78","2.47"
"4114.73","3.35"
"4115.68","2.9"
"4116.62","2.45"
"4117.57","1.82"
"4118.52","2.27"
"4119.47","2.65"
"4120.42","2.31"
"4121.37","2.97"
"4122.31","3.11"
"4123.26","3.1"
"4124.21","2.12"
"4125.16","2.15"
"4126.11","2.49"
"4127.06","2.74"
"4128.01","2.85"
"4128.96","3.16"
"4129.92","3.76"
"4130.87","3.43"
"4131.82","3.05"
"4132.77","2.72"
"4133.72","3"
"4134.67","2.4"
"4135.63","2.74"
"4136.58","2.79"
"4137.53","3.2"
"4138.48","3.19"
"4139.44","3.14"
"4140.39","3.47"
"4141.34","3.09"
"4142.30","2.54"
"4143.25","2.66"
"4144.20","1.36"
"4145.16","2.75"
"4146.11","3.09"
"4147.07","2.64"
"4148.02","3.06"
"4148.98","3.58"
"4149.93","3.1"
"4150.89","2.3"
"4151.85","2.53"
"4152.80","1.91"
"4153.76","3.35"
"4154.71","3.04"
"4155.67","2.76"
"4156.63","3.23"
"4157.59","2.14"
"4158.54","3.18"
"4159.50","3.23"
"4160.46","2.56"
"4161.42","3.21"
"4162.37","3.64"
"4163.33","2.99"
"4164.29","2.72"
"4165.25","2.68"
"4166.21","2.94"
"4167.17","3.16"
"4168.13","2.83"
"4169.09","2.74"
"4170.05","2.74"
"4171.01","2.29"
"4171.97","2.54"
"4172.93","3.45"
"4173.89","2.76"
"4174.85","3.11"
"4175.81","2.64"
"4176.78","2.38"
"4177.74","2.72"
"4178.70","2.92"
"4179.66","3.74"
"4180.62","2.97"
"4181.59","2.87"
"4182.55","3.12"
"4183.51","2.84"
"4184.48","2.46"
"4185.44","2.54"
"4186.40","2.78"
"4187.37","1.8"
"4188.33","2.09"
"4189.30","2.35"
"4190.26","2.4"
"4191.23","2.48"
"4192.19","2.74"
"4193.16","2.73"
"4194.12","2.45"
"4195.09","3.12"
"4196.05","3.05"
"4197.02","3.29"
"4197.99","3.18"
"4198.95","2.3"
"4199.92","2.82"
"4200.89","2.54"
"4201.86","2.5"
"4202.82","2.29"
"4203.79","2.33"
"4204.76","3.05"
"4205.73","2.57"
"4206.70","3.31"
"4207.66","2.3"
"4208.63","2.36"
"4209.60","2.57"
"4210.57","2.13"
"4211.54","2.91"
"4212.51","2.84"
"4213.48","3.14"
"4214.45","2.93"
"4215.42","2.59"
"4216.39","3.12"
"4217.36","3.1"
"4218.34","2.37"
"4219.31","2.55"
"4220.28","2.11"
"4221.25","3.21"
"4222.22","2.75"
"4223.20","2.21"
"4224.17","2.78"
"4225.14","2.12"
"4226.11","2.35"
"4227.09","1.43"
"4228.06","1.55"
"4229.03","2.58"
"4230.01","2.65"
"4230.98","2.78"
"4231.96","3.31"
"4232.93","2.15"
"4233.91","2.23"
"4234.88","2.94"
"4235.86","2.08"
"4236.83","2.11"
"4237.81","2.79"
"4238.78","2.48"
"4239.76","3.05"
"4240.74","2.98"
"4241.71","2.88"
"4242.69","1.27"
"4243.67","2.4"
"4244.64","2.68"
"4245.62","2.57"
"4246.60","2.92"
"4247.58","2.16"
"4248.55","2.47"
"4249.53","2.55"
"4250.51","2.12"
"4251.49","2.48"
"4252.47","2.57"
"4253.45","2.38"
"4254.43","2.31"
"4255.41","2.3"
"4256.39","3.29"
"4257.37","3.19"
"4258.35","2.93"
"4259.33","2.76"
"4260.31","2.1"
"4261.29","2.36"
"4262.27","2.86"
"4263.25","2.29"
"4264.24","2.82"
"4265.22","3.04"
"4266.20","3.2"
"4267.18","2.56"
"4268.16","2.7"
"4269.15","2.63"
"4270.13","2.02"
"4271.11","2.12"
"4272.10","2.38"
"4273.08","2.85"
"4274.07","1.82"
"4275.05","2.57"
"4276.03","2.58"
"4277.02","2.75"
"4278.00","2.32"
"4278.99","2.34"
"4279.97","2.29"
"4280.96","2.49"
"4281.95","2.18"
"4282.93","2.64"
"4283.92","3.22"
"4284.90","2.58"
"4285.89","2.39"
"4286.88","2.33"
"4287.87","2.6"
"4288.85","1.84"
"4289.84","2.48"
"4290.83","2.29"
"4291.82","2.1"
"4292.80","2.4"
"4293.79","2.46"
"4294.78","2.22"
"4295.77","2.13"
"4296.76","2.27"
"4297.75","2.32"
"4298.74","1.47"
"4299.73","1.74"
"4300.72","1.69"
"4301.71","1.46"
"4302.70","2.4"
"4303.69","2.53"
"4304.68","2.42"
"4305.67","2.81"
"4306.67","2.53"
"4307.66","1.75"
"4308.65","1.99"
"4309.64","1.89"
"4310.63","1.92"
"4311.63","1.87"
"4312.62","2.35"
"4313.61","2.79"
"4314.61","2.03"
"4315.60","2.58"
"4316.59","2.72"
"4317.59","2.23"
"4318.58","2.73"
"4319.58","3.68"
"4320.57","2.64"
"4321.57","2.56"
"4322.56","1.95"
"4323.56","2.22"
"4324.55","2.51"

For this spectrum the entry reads -2.58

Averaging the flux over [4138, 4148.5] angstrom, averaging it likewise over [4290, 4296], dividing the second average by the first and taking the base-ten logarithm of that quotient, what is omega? -0.09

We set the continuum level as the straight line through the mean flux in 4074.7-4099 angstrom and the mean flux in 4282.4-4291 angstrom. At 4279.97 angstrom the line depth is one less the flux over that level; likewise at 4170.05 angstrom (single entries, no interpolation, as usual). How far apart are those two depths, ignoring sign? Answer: 0.12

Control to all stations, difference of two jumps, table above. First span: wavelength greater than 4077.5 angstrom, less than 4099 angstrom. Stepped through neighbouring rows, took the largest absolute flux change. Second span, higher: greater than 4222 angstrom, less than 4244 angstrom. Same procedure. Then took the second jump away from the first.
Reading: -0.25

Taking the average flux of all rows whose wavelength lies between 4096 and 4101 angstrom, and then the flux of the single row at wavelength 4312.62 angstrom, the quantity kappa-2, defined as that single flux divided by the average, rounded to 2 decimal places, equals 0.98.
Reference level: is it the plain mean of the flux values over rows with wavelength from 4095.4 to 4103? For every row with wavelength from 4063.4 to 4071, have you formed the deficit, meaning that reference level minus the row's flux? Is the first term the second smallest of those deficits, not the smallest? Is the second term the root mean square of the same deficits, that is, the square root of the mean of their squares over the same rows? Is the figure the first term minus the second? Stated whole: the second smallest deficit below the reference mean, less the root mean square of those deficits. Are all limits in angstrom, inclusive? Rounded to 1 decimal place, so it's -1.8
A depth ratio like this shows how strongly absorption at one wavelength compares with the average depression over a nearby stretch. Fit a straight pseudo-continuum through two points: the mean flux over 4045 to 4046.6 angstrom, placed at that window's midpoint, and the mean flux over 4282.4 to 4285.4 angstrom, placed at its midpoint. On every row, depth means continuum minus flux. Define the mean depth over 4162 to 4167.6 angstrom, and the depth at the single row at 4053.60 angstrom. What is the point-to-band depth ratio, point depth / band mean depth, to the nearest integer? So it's 1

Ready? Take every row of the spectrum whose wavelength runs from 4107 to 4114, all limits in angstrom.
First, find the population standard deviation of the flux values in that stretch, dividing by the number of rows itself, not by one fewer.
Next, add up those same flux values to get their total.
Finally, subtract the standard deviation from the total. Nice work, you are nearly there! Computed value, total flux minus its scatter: 21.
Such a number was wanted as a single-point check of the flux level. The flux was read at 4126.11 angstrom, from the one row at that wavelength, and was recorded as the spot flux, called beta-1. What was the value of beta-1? 2.49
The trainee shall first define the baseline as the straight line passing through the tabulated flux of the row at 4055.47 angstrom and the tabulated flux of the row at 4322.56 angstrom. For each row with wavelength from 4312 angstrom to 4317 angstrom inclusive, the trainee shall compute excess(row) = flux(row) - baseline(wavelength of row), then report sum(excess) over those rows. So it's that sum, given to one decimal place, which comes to 2.6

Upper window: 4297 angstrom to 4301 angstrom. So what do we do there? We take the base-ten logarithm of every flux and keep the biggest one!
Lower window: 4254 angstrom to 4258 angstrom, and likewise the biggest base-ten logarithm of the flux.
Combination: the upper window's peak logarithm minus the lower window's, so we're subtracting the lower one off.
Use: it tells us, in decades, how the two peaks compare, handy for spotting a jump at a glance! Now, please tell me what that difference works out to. -0.15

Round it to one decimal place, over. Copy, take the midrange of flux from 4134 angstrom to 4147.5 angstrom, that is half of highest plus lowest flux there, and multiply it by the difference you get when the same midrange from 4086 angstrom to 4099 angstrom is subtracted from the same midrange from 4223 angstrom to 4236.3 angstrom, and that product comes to -1.3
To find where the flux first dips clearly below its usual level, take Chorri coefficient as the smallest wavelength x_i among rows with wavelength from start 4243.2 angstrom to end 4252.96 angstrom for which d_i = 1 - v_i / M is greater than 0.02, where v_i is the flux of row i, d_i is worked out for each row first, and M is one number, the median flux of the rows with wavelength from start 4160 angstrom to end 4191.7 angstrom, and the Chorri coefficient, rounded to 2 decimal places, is 4243.67 angstrom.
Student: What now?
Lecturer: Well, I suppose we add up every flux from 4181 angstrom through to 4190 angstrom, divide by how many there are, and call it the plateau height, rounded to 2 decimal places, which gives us 2.54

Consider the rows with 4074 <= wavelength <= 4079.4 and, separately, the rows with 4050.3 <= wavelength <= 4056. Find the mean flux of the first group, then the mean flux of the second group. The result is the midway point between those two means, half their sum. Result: 2.67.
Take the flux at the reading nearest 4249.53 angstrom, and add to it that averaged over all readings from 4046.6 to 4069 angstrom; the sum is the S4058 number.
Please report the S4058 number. 5.26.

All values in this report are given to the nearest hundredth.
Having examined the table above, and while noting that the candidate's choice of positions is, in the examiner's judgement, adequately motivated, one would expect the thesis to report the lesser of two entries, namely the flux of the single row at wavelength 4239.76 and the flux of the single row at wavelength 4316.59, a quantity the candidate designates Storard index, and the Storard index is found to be 2.72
